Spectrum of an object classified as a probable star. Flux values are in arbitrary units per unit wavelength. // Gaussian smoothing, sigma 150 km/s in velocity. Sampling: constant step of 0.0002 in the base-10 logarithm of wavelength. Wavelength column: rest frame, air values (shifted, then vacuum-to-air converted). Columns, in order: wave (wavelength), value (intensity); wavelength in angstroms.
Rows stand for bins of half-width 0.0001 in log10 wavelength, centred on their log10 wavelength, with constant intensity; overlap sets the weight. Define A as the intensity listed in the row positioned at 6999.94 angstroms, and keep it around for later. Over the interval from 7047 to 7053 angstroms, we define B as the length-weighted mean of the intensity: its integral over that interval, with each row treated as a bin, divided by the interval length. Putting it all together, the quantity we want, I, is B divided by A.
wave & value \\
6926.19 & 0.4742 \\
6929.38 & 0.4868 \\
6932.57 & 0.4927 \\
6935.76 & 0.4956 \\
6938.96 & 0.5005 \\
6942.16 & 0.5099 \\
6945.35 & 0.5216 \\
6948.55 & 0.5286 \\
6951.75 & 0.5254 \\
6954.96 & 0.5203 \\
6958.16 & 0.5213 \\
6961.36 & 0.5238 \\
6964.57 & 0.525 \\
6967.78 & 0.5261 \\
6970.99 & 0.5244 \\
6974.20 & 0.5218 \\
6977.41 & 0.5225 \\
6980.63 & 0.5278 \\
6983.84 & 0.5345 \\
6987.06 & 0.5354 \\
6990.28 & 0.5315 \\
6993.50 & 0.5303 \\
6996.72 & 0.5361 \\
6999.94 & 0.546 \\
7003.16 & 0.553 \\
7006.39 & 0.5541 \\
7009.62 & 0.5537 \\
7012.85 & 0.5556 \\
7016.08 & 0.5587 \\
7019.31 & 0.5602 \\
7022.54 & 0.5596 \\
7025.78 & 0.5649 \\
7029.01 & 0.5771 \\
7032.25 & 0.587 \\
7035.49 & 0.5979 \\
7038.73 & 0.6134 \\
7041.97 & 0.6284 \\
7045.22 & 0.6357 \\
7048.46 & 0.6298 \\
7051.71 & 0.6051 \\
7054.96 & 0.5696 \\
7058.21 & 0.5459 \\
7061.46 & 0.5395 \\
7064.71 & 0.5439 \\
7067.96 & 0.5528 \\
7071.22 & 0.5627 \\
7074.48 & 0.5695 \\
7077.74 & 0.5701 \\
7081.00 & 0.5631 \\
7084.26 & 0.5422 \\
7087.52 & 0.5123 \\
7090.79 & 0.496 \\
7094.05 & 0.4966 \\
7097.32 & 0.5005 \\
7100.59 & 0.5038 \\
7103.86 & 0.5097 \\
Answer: 1.13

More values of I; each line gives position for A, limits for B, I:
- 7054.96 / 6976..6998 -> 0.93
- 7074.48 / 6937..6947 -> 0.90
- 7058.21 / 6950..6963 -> 0.96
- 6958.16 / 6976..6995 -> 1.02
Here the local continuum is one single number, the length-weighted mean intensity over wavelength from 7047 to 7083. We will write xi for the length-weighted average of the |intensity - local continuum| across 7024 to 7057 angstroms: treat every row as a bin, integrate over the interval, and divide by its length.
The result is 0.033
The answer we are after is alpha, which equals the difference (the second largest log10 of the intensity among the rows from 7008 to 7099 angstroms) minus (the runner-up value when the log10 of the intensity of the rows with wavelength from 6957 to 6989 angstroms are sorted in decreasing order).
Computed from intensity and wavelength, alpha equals 0.07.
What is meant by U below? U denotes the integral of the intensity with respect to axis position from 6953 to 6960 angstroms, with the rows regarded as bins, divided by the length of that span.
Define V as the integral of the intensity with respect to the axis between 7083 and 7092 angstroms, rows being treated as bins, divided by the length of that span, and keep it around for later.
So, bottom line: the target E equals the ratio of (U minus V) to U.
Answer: 0.009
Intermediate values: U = 0.52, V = 0.517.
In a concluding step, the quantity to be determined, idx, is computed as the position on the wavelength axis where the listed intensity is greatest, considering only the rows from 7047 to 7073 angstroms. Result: 7048.46 angstroms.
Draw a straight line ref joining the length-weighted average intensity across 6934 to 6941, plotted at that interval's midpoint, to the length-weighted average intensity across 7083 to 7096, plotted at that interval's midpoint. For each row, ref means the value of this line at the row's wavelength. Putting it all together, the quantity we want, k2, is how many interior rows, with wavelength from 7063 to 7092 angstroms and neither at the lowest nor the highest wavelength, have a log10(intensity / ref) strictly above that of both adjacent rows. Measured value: 1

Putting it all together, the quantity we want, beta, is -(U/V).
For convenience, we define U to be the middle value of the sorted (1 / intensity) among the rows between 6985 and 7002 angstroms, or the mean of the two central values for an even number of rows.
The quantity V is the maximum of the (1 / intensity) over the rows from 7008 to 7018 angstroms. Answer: -1.03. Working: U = 1.87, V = 1.81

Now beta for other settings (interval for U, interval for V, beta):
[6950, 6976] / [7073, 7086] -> -1.03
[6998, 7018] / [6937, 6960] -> -0.90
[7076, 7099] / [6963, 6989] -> -1.02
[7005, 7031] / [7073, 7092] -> -0.89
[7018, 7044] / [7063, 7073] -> -0.93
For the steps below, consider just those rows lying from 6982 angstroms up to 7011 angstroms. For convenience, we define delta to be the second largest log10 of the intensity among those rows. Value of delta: -0.257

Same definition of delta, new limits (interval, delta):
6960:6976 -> -0.280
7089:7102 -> -0.301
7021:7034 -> -0.239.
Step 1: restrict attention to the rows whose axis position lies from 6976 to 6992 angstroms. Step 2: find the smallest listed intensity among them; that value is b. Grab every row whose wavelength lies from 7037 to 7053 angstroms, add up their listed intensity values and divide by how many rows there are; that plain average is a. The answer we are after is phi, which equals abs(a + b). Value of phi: 1.14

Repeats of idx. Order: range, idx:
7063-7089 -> 7077.74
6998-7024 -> 7019.31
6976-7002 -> 6999.94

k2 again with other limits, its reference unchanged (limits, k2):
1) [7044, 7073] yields 0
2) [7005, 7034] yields 1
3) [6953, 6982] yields 1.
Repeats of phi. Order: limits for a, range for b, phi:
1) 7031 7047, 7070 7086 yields 1.15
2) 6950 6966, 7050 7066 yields 1.06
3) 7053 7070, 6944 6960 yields 1.07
